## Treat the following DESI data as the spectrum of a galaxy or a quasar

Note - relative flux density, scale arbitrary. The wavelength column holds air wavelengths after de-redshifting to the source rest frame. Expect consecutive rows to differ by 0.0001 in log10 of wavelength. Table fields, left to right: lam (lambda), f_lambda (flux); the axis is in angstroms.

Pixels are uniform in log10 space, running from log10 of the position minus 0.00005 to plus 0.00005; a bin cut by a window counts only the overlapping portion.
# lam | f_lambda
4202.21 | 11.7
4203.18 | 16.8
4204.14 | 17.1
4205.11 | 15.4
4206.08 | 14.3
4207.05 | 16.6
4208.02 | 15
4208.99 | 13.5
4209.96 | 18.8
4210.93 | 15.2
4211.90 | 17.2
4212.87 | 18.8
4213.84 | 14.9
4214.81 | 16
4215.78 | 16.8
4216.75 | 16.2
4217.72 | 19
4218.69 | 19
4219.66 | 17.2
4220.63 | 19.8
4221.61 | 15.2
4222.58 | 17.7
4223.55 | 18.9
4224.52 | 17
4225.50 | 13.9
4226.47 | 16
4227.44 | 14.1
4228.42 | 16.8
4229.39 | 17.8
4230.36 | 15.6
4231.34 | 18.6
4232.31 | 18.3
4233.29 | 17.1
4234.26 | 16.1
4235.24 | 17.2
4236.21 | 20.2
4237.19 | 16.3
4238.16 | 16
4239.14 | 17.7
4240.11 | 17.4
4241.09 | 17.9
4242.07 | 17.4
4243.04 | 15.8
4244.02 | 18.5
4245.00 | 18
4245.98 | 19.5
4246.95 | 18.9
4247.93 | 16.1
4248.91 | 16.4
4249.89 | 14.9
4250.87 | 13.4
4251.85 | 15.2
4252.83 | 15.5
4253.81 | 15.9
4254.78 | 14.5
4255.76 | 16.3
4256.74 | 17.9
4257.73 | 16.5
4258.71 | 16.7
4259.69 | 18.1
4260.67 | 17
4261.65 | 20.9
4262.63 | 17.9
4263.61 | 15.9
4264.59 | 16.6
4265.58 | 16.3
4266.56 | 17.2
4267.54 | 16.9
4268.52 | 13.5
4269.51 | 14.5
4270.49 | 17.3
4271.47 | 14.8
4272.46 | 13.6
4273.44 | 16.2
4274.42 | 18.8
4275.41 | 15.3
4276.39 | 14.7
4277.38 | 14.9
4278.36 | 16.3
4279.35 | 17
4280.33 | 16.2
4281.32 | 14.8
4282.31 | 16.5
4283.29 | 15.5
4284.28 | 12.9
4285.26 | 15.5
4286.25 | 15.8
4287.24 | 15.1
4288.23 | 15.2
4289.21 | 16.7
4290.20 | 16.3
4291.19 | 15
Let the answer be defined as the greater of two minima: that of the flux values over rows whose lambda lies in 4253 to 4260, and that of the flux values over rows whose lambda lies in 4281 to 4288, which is 14.5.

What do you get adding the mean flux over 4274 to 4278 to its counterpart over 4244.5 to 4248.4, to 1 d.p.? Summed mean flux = 34.0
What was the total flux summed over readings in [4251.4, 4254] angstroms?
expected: 46.6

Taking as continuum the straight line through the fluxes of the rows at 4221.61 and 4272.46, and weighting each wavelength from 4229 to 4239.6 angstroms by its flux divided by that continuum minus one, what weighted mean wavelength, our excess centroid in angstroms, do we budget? 4234.3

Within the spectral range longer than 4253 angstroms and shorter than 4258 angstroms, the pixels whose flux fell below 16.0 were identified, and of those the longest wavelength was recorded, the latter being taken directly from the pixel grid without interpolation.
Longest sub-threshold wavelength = 4254.78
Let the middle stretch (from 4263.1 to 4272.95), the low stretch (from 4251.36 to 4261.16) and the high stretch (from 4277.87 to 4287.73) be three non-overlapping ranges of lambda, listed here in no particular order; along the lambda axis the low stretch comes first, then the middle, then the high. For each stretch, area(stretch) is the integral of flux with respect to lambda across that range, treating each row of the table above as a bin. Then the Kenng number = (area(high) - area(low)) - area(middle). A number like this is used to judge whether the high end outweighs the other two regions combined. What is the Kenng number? -161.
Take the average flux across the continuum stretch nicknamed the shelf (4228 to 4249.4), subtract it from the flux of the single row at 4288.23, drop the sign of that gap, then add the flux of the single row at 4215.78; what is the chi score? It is 19.0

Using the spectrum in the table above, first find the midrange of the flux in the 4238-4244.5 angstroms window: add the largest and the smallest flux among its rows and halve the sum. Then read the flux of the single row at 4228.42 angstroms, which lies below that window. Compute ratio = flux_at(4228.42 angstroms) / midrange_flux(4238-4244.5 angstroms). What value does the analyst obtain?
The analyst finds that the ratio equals 0.98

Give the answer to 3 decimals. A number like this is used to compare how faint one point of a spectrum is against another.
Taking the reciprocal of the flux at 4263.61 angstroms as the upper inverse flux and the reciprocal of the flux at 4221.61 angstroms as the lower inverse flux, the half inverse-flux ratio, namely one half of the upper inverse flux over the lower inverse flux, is 0.478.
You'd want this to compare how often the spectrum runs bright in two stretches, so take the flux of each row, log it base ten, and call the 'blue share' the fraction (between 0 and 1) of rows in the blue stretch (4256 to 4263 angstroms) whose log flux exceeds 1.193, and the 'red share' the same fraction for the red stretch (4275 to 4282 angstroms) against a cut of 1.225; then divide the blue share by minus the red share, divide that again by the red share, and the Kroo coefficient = -49.0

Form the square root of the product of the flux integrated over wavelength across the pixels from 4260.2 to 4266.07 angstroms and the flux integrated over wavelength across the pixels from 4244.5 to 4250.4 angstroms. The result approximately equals 102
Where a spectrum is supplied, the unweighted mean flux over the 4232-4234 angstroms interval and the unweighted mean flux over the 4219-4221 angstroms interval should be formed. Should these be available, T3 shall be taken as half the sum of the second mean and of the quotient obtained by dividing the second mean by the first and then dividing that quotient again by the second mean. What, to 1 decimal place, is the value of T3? 9.3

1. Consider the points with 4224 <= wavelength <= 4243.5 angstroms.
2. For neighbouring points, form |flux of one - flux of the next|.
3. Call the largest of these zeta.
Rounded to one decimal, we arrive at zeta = 3.9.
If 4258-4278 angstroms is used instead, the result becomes 3.9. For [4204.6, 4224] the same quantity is 5.3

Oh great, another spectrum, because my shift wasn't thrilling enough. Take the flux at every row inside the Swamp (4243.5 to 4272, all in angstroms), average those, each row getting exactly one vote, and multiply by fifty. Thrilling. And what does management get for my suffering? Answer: 829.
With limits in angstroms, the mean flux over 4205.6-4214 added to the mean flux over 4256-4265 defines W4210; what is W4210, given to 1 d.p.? 33.5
